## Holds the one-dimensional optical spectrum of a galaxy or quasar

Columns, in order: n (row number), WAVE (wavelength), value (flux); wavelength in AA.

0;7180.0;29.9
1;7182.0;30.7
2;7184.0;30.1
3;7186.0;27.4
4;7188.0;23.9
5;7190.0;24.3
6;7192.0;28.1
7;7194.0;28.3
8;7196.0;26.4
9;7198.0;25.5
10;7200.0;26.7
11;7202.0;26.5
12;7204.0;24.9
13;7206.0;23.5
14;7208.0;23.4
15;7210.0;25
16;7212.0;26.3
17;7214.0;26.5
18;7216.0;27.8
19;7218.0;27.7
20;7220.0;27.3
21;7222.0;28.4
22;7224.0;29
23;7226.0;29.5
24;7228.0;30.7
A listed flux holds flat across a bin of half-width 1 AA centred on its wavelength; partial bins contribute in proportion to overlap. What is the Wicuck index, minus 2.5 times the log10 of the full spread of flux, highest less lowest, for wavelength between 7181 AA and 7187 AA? -1.3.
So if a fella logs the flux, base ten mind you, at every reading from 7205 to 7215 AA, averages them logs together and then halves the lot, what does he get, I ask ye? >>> 0.698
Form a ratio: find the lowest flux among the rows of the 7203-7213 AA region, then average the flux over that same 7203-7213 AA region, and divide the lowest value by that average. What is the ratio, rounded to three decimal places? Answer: 0.950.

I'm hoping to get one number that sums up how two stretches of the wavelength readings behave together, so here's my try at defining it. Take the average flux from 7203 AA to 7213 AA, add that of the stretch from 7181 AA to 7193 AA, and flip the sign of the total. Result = -52.0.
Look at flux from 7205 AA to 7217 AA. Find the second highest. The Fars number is 26.5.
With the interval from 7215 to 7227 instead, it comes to 29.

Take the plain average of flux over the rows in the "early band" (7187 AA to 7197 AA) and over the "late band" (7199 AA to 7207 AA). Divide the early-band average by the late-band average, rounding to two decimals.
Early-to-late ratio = 1.03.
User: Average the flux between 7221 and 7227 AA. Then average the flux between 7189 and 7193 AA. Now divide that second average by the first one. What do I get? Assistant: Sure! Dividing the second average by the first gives 0.90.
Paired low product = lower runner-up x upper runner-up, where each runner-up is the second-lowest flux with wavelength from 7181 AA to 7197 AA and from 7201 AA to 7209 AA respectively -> 571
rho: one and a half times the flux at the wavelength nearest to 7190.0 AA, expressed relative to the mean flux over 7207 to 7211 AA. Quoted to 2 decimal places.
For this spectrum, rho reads 1.51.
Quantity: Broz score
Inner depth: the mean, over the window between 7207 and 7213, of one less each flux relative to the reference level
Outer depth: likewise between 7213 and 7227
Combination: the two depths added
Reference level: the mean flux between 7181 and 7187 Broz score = 0.20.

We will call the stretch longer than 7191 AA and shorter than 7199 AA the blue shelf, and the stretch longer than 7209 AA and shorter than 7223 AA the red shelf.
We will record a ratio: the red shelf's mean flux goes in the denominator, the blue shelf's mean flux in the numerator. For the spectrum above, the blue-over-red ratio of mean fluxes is 1.00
